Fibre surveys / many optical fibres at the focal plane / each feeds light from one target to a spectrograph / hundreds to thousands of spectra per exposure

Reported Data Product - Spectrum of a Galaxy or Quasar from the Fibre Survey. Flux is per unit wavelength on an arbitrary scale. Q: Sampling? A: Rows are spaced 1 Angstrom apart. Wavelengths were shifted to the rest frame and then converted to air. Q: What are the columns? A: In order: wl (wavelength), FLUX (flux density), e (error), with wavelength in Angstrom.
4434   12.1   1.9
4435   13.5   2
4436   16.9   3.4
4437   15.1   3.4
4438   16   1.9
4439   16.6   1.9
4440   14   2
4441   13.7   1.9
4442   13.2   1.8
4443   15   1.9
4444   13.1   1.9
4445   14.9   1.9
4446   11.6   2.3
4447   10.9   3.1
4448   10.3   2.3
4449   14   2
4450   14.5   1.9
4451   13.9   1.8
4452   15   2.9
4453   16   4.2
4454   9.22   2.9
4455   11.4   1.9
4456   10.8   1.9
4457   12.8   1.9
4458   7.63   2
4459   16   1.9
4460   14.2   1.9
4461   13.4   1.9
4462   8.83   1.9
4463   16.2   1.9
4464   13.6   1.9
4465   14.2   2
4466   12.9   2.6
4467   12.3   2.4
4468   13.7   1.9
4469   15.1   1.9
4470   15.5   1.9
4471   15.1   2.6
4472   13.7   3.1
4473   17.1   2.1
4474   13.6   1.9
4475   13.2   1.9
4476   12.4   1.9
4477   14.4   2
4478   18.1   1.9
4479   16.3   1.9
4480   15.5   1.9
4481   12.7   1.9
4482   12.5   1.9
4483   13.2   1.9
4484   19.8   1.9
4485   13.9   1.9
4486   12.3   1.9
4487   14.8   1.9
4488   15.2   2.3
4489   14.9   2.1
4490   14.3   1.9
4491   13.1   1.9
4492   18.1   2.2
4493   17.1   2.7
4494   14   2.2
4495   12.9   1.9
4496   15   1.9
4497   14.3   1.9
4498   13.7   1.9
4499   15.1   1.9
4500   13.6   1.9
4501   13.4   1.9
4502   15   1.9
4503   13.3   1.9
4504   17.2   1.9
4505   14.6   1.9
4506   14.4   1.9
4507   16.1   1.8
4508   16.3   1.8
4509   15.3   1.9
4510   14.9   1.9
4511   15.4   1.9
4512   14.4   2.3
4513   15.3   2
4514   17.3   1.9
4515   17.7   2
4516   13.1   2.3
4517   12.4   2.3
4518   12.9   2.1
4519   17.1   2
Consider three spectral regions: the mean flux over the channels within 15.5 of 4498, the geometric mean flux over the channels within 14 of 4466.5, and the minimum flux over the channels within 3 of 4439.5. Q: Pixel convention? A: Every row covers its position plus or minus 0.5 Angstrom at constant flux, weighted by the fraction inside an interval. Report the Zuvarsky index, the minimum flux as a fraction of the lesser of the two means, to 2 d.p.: 0.98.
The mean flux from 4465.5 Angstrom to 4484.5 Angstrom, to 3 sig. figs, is 14.6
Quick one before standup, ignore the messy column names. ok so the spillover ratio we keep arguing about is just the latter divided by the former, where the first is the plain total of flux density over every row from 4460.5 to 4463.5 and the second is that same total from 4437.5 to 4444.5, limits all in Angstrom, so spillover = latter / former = 2.6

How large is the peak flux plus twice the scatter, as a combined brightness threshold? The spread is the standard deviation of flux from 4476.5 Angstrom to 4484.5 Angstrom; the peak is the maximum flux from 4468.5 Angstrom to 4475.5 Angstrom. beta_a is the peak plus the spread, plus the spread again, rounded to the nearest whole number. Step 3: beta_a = 22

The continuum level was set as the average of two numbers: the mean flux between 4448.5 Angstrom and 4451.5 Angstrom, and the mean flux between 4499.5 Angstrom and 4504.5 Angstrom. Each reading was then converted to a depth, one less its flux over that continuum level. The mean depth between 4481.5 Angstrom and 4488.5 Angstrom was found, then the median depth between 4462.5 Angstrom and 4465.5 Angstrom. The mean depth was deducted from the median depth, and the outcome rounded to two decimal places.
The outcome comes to 0.02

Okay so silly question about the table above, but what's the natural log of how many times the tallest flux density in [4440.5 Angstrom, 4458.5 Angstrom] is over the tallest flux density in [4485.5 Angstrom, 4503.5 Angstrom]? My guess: -0.123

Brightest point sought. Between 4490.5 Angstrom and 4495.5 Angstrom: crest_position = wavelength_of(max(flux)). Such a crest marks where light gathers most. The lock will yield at 4492 Angstrom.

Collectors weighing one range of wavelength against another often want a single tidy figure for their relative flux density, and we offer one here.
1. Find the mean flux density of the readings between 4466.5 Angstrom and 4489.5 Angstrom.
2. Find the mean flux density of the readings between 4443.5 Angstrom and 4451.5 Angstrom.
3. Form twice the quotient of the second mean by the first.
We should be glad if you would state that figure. 1.77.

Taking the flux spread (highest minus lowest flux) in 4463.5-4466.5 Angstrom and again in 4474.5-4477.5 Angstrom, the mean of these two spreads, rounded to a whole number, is 2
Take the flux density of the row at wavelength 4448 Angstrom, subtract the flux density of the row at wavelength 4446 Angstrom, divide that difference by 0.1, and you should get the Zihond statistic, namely -13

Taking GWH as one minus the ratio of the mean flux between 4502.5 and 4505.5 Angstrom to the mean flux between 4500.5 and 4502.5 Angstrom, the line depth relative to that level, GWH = -0.059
